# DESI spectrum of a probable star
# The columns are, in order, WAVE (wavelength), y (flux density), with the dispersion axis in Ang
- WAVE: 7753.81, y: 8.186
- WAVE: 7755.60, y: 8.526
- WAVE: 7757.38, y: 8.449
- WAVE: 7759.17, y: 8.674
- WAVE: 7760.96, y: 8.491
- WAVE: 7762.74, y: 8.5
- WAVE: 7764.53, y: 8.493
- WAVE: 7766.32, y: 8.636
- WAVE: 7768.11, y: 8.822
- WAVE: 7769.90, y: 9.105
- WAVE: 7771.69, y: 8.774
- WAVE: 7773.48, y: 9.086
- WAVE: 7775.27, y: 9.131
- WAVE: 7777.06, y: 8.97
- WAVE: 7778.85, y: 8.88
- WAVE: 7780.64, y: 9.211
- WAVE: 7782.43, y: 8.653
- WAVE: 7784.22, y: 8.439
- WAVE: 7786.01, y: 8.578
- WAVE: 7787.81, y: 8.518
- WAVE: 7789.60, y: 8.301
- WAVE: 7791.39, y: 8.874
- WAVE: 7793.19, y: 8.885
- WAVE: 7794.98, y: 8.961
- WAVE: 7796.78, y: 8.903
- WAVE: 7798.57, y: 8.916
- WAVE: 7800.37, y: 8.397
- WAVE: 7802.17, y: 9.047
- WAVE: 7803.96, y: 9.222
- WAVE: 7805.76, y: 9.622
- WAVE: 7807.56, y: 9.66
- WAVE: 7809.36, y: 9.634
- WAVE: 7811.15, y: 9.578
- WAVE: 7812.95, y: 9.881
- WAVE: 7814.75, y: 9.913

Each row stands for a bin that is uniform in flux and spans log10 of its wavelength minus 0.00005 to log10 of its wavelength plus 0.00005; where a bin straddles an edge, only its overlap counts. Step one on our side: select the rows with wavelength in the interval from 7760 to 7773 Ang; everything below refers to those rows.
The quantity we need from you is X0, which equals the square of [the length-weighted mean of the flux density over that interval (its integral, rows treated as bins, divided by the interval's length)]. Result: 76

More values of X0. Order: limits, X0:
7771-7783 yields 81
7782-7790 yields 72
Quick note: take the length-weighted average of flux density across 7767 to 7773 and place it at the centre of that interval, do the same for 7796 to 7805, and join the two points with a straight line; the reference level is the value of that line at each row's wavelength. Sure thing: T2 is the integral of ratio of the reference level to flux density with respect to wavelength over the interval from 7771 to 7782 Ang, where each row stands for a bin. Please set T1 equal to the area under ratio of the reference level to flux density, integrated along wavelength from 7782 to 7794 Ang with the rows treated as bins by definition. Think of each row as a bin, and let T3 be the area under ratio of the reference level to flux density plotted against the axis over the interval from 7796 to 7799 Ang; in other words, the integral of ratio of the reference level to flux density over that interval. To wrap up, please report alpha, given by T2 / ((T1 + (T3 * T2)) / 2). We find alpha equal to 0.48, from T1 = 12.4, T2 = 10.9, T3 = 3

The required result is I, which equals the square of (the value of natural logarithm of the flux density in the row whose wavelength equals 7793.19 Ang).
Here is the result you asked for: 4.77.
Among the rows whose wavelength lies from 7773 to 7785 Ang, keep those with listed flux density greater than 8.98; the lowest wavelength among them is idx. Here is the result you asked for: 7773.48 Ang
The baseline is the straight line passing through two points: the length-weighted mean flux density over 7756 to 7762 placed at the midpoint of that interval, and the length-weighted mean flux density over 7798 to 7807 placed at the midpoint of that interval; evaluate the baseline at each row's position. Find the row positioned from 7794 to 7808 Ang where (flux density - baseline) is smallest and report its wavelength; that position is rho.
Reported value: 7800.37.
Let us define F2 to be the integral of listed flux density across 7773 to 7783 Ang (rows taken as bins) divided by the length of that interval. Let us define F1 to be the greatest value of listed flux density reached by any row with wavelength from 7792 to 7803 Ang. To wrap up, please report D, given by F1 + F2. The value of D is 18.0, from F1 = 9.047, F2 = 9.00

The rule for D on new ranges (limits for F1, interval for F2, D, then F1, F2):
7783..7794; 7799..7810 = 18.1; 8.885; 9.23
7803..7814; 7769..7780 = 18.9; 9.881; 9.00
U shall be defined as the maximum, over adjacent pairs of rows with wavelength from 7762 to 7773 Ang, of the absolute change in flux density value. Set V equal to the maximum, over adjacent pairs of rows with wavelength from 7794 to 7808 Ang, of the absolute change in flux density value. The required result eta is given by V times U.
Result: 0.22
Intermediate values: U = 0.3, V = 0.650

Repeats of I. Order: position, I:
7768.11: 4.74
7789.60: 4.48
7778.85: 4.77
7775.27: 4.89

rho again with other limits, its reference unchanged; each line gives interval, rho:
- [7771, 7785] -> 7784.22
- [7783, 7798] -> 7789.60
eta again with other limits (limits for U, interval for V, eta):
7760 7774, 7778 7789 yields 0.18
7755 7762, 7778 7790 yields 0.13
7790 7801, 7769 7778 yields 0.17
